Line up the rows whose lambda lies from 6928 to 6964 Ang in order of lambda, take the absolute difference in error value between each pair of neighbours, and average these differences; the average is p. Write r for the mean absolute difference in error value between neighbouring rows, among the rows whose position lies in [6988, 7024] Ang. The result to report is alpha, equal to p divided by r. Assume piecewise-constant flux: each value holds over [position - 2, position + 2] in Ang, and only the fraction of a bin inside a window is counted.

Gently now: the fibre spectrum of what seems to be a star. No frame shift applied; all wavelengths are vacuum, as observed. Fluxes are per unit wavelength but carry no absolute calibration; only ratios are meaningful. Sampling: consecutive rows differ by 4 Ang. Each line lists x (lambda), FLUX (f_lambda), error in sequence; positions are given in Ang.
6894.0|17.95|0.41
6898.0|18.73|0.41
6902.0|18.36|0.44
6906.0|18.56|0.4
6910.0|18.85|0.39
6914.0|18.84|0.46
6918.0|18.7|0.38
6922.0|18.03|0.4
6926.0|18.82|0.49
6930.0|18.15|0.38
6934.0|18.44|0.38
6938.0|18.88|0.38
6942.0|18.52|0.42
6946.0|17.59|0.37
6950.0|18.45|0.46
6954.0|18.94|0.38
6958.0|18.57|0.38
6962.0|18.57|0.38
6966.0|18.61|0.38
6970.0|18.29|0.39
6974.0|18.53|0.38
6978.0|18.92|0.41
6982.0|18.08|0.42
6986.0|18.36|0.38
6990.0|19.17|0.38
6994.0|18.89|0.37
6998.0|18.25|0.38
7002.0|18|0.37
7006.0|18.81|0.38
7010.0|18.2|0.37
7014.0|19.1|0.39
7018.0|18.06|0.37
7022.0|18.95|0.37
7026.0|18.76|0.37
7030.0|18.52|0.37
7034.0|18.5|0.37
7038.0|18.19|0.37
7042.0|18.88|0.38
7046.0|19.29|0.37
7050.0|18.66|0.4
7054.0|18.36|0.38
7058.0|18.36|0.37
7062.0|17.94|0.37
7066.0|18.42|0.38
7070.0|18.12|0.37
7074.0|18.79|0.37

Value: 2.9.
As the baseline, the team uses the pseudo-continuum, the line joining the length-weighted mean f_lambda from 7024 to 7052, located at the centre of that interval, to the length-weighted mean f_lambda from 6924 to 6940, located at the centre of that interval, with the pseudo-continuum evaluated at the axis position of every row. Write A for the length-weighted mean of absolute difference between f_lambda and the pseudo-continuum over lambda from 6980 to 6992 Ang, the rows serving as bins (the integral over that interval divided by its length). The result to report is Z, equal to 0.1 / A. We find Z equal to 0.222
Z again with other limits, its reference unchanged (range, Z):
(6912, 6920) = 0.466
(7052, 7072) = 0.212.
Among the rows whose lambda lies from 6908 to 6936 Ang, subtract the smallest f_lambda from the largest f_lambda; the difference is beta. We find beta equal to 0.8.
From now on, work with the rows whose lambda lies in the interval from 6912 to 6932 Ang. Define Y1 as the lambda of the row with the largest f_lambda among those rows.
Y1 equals 6914.0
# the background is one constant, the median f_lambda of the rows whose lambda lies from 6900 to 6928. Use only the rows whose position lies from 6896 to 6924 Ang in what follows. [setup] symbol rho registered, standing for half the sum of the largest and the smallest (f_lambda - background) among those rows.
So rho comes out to -0.26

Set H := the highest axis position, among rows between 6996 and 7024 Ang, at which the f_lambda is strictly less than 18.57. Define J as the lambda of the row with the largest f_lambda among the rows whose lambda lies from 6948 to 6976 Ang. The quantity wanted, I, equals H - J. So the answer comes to 64 Ang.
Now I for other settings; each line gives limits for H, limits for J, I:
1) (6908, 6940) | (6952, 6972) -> -20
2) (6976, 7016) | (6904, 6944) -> 72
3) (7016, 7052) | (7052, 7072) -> -28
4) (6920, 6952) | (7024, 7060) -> -96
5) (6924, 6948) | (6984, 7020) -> -44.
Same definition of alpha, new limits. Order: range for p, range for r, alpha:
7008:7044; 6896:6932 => 0.1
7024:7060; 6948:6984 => 0.6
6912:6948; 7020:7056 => 5.6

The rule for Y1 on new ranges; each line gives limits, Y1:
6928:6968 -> 6954.0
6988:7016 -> 6990.0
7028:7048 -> 7046.0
